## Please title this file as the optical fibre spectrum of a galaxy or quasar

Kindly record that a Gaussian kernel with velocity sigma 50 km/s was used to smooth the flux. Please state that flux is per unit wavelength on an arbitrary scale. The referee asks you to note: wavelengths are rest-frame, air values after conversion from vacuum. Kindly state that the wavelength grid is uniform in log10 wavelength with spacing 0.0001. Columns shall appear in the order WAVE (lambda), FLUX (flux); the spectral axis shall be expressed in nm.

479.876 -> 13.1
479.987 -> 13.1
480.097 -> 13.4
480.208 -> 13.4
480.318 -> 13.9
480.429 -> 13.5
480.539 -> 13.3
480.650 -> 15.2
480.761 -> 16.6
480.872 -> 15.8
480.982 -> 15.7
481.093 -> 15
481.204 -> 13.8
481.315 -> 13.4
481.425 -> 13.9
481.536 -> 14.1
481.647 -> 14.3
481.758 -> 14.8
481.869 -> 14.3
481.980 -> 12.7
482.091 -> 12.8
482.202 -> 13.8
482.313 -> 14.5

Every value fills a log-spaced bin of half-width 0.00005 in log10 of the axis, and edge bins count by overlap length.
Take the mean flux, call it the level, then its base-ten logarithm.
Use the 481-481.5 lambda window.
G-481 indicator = 1.15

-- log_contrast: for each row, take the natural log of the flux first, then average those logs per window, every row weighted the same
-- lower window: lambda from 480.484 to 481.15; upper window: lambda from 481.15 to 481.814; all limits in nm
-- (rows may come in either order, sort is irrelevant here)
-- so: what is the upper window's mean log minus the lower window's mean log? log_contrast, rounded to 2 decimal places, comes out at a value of -0.08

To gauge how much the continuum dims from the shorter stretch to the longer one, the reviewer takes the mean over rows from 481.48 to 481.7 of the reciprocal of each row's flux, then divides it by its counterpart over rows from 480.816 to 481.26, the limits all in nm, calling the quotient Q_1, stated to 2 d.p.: 1.06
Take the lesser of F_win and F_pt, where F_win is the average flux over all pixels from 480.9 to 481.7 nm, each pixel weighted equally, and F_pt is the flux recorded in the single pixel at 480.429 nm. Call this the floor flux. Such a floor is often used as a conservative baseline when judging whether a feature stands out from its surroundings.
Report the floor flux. 13.5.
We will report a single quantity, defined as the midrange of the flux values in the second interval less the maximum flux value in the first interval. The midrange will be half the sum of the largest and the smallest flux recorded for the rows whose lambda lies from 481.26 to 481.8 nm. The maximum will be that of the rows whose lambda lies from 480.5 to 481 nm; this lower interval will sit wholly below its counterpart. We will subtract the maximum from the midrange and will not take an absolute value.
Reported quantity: -2.5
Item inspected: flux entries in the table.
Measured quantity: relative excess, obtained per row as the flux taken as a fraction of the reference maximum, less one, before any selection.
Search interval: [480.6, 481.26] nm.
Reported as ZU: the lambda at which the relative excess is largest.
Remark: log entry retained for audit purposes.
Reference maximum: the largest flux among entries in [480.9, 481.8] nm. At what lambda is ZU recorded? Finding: 480.761 nm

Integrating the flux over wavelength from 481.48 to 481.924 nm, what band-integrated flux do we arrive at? 6.38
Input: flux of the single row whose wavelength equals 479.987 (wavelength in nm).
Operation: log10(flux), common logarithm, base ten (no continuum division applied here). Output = 1.12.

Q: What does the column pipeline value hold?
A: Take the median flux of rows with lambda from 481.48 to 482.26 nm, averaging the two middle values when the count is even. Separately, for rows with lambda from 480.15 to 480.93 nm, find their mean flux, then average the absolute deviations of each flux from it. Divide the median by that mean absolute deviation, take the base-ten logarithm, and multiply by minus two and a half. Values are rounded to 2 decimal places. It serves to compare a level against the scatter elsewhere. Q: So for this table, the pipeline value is -2.72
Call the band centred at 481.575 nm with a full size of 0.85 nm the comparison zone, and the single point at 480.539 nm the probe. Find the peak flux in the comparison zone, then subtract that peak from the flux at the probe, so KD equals -1.5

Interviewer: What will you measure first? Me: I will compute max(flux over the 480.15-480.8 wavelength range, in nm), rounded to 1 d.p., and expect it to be 16.6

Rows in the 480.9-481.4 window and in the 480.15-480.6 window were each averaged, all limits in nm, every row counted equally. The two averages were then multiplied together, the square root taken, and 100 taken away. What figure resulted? -86.0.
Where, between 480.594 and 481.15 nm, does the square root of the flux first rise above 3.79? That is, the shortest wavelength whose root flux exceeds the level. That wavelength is 480.650 nm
